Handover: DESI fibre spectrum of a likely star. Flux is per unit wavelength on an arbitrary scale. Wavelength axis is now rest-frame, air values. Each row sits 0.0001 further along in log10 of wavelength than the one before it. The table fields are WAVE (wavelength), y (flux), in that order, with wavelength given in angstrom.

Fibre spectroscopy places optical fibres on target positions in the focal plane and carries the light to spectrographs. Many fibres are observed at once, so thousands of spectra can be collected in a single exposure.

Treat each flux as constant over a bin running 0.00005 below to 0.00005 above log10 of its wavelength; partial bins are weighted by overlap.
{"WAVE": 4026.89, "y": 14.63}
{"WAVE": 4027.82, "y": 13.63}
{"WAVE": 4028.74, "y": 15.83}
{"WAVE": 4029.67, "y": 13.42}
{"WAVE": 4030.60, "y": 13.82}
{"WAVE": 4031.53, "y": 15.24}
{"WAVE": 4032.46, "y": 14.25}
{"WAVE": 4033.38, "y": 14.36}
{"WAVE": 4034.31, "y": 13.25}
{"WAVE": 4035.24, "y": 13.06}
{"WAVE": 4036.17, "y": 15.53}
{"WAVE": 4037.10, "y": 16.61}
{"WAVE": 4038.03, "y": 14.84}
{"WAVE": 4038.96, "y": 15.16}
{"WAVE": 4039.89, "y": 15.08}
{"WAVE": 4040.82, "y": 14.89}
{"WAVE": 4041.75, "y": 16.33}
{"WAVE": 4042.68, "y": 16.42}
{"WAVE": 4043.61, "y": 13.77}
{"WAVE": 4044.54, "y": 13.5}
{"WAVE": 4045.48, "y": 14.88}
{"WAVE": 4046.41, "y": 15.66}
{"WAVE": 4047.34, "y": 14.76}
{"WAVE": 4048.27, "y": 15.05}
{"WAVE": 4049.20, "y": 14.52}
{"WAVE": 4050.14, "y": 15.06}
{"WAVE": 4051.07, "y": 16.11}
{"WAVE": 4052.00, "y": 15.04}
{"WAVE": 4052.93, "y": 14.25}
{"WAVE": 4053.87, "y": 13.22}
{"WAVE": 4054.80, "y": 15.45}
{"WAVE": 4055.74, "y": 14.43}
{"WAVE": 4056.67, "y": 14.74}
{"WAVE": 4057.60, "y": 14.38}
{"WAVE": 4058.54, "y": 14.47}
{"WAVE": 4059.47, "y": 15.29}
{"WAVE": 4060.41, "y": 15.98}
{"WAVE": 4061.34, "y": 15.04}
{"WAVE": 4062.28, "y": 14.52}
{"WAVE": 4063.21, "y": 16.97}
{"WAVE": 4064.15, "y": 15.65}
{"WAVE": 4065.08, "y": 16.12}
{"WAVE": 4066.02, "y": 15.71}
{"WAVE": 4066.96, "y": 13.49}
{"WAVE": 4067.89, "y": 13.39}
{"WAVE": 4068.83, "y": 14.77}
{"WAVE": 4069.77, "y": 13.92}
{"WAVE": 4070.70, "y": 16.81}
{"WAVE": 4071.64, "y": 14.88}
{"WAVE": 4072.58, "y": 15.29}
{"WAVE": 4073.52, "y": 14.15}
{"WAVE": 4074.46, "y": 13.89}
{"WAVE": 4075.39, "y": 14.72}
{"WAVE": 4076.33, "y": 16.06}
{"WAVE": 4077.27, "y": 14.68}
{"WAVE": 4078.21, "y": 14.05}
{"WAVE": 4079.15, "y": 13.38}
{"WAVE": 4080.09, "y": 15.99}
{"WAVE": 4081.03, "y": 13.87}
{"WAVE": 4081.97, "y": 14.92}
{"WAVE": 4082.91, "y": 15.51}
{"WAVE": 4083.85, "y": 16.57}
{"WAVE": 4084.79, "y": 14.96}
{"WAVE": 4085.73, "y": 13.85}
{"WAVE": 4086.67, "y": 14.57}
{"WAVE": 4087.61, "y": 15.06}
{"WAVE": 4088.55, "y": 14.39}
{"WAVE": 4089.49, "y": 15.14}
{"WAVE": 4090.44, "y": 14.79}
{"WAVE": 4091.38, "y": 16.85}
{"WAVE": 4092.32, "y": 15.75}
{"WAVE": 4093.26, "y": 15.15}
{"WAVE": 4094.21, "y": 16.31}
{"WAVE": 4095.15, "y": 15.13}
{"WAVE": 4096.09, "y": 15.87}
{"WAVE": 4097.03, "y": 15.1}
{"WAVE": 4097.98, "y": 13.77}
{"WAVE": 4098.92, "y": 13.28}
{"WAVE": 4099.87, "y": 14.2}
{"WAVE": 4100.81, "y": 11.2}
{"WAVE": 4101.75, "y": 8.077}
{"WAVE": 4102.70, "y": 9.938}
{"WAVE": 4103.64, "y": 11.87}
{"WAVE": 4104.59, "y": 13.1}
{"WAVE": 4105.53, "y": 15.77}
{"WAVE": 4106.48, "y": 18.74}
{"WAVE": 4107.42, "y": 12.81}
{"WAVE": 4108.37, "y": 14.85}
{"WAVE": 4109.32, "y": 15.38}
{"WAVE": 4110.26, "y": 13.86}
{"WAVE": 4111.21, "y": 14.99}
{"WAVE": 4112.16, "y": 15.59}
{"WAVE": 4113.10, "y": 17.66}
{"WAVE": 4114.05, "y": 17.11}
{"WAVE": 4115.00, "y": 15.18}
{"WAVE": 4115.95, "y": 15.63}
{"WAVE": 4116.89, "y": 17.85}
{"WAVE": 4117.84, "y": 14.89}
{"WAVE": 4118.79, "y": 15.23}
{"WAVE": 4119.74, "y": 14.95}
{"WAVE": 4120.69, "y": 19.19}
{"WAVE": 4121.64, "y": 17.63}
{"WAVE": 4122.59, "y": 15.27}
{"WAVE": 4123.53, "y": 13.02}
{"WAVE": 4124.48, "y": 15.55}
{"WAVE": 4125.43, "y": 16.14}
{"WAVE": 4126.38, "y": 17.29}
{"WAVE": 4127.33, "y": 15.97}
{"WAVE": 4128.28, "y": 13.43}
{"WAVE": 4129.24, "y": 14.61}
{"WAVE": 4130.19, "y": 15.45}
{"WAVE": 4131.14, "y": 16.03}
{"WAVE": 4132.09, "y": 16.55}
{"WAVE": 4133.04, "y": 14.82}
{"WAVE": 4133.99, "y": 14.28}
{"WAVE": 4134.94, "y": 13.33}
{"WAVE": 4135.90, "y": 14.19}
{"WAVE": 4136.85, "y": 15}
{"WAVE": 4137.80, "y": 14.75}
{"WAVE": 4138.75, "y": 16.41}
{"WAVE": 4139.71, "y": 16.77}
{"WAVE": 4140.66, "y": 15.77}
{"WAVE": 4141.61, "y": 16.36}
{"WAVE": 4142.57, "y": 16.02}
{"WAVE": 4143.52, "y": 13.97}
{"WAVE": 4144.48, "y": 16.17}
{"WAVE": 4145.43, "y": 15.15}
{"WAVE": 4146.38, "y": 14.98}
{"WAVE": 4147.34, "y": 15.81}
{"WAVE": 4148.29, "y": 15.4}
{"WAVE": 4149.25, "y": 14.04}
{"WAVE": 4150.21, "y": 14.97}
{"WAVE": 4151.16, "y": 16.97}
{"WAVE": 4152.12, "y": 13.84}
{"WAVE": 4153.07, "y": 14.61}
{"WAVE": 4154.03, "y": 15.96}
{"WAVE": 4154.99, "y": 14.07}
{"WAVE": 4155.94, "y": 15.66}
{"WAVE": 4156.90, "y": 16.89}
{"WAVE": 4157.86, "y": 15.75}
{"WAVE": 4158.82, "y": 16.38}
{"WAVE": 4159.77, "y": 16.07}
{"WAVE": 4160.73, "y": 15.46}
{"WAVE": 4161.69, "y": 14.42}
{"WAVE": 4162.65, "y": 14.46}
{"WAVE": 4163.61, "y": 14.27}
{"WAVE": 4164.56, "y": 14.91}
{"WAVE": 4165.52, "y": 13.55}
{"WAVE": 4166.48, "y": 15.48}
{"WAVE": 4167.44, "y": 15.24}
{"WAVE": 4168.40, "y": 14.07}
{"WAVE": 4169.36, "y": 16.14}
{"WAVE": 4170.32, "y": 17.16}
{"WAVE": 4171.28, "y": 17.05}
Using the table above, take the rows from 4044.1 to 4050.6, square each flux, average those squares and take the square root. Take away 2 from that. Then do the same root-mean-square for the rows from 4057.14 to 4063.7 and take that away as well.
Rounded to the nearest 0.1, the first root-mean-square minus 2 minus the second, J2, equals -2.5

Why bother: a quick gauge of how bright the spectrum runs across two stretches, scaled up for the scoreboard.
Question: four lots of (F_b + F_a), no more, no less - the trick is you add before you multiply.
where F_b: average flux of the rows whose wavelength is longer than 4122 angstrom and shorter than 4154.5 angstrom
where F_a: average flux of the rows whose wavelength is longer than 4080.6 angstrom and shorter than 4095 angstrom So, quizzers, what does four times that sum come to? 122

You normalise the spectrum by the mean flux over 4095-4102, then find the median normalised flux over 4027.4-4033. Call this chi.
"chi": 1.05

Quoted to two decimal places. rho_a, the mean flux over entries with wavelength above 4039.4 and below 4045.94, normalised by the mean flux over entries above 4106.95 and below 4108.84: 1.08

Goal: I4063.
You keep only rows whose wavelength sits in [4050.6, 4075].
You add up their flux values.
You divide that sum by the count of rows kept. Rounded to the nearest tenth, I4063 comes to 14.9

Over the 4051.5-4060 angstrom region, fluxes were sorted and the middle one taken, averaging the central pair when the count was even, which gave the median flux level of 14.5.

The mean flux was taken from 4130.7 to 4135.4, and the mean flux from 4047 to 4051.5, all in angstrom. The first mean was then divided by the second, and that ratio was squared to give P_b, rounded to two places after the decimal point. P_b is 0.99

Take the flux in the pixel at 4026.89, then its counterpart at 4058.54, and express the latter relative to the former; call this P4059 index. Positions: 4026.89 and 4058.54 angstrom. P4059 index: 0.99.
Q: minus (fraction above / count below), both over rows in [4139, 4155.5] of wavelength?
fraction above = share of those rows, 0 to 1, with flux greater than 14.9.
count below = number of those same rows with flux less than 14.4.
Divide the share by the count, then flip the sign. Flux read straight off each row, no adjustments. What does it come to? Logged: -0.18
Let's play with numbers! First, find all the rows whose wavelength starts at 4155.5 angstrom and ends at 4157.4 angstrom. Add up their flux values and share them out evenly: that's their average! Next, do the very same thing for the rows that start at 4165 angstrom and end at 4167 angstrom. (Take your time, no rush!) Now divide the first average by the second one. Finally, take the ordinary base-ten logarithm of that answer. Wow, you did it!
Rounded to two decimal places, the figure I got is 0.05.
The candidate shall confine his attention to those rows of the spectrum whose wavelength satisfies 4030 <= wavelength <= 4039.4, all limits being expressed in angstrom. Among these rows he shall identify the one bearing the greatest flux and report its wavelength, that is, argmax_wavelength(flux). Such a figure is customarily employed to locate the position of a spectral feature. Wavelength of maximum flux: 4037.10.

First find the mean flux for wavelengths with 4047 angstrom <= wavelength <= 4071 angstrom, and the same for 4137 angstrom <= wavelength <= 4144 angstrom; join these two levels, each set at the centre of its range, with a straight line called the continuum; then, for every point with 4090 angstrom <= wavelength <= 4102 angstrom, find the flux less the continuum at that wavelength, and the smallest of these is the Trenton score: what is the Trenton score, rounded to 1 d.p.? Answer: -7.3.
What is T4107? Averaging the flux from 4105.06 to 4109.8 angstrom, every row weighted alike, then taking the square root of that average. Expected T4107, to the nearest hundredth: 3.94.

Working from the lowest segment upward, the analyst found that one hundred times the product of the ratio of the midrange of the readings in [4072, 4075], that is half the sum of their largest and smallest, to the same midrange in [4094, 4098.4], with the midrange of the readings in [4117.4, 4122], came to 1653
